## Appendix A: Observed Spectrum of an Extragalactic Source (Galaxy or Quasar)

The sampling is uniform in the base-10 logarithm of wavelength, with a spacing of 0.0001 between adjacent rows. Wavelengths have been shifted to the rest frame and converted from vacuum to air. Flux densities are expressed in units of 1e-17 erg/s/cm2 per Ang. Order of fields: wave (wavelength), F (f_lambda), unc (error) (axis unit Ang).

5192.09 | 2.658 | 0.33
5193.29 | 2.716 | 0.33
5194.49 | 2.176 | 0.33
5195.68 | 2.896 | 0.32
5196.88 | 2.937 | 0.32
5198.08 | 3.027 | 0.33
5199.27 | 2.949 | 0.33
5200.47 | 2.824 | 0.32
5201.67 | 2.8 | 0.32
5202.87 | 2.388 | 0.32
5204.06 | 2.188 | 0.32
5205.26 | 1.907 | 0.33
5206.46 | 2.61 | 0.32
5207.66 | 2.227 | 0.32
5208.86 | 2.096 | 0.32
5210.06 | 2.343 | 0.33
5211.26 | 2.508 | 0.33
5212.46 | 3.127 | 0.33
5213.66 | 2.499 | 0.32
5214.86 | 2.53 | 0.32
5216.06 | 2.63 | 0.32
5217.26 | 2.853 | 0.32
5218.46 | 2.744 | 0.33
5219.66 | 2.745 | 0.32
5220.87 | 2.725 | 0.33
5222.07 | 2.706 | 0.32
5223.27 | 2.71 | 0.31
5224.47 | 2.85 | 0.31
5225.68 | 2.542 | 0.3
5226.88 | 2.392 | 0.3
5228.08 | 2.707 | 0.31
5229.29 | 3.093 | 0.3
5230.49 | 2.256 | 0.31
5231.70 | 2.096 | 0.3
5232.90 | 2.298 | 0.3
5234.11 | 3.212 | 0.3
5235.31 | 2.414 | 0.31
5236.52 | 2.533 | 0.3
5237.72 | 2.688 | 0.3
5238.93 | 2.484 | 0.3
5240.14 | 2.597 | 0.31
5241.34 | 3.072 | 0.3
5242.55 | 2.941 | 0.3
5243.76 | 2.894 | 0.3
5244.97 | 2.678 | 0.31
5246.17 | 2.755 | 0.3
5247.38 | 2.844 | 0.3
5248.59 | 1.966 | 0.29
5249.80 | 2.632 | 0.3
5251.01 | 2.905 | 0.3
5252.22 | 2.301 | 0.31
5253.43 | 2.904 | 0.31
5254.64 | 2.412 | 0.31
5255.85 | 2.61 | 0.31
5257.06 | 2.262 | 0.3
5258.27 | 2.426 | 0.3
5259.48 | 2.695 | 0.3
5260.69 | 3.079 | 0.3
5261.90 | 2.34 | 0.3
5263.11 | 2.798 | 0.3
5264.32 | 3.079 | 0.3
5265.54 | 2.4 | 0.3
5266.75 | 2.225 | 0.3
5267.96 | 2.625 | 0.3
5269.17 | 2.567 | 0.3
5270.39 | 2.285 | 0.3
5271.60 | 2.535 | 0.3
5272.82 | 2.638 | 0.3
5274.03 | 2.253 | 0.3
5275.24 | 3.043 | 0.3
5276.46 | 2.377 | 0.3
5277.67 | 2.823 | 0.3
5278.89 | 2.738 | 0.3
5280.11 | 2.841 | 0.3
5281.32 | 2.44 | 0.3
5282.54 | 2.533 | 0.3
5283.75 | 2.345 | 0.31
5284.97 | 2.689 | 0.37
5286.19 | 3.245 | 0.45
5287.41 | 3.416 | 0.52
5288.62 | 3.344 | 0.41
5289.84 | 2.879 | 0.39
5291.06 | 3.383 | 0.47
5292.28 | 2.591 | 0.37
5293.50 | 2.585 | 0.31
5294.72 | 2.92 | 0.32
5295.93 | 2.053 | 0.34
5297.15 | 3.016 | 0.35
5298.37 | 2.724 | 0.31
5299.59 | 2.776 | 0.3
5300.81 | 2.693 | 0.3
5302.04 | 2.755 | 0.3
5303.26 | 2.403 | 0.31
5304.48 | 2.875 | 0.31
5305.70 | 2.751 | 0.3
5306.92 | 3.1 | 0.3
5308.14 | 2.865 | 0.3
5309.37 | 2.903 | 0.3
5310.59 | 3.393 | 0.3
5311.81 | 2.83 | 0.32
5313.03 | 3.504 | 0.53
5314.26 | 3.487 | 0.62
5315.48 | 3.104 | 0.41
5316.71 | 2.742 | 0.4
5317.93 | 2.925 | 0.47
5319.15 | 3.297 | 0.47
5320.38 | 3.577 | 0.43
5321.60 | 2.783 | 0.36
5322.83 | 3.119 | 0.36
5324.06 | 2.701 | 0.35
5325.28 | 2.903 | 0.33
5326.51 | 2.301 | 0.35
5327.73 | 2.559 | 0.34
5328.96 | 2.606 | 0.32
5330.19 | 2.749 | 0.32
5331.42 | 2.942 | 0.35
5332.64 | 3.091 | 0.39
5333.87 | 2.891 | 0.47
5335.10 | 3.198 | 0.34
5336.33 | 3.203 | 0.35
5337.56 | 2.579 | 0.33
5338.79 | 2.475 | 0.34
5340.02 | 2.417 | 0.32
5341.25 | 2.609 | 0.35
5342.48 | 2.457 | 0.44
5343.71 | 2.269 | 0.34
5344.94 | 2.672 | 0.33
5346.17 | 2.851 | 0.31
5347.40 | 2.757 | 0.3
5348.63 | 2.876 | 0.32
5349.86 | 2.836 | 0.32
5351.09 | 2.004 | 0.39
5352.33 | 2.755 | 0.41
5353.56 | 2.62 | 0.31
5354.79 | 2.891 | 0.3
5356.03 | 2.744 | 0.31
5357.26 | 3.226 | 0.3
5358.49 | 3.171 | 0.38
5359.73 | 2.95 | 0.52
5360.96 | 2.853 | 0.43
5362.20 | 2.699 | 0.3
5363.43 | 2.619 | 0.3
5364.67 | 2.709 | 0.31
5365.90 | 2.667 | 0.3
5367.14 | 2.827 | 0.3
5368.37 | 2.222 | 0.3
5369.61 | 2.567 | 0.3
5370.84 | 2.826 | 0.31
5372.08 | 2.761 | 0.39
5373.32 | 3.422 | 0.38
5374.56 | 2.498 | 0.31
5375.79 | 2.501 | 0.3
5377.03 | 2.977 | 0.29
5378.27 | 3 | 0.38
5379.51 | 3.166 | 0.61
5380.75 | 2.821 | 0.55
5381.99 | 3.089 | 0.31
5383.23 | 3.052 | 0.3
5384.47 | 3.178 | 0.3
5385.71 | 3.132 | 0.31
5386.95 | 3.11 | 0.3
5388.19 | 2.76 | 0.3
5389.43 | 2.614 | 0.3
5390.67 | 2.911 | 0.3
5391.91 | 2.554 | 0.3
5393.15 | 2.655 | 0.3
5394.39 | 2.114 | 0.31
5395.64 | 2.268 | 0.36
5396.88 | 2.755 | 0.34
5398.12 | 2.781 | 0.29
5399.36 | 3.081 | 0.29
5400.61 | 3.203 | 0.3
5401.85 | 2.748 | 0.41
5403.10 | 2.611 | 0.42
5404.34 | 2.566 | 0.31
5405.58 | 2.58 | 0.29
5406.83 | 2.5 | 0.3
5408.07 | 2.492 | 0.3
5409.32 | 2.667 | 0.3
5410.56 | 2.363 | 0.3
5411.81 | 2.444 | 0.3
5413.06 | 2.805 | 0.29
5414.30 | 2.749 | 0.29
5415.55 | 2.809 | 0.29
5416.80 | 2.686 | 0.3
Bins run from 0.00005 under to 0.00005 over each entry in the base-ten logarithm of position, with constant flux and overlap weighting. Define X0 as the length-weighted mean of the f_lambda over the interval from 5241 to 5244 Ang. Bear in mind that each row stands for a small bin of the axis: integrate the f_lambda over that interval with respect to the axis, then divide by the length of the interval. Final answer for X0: 2.96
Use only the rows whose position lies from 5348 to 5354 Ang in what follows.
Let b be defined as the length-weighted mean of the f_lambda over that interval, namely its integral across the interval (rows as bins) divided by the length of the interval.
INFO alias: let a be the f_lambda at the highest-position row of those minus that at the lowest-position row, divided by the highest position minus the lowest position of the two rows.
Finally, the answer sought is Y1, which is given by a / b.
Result -0.020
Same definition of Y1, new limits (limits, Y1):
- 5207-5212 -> 0.034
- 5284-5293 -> -0.004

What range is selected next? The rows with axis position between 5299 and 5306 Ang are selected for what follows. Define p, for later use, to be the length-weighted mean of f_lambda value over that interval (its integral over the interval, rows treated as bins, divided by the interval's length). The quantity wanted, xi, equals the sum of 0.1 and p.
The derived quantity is 2.80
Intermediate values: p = 2.70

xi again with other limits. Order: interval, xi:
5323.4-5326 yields 2.89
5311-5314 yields 3.32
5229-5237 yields 2.64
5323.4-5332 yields 2.78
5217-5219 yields 2.89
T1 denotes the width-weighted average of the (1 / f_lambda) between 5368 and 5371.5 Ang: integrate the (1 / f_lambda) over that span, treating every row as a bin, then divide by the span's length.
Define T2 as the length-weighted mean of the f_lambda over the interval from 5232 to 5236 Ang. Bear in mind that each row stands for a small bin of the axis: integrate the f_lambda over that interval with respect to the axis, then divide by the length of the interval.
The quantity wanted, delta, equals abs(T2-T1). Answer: 2.20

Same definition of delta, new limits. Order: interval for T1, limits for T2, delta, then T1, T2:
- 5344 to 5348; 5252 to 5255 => 2.21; 0.369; 2.58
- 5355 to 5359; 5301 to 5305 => 2.34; 0.332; 2.67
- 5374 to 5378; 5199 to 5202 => 2.47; 0.375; 2.85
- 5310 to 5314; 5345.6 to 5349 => 2.52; 0.309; 2.83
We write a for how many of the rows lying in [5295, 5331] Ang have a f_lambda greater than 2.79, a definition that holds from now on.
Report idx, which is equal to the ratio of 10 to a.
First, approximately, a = 15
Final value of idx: 0.7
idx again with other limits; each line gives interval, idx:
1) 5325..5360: 0.8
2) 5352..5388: 0.6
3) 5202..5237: 2.0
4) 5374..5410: 0.8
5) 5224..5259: 1.1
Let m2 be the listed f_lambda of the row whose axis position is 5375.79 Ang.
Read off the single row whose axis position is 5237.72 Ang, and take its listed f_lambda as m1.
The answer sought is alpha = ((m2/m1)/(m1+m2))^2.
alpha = 0.032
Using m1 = 2.688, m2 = 2.501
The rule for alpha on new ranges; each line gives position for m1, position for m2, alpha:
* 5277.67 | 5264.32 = 0.034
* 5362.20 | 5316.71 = 0.035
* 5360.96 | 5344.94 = 0.029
